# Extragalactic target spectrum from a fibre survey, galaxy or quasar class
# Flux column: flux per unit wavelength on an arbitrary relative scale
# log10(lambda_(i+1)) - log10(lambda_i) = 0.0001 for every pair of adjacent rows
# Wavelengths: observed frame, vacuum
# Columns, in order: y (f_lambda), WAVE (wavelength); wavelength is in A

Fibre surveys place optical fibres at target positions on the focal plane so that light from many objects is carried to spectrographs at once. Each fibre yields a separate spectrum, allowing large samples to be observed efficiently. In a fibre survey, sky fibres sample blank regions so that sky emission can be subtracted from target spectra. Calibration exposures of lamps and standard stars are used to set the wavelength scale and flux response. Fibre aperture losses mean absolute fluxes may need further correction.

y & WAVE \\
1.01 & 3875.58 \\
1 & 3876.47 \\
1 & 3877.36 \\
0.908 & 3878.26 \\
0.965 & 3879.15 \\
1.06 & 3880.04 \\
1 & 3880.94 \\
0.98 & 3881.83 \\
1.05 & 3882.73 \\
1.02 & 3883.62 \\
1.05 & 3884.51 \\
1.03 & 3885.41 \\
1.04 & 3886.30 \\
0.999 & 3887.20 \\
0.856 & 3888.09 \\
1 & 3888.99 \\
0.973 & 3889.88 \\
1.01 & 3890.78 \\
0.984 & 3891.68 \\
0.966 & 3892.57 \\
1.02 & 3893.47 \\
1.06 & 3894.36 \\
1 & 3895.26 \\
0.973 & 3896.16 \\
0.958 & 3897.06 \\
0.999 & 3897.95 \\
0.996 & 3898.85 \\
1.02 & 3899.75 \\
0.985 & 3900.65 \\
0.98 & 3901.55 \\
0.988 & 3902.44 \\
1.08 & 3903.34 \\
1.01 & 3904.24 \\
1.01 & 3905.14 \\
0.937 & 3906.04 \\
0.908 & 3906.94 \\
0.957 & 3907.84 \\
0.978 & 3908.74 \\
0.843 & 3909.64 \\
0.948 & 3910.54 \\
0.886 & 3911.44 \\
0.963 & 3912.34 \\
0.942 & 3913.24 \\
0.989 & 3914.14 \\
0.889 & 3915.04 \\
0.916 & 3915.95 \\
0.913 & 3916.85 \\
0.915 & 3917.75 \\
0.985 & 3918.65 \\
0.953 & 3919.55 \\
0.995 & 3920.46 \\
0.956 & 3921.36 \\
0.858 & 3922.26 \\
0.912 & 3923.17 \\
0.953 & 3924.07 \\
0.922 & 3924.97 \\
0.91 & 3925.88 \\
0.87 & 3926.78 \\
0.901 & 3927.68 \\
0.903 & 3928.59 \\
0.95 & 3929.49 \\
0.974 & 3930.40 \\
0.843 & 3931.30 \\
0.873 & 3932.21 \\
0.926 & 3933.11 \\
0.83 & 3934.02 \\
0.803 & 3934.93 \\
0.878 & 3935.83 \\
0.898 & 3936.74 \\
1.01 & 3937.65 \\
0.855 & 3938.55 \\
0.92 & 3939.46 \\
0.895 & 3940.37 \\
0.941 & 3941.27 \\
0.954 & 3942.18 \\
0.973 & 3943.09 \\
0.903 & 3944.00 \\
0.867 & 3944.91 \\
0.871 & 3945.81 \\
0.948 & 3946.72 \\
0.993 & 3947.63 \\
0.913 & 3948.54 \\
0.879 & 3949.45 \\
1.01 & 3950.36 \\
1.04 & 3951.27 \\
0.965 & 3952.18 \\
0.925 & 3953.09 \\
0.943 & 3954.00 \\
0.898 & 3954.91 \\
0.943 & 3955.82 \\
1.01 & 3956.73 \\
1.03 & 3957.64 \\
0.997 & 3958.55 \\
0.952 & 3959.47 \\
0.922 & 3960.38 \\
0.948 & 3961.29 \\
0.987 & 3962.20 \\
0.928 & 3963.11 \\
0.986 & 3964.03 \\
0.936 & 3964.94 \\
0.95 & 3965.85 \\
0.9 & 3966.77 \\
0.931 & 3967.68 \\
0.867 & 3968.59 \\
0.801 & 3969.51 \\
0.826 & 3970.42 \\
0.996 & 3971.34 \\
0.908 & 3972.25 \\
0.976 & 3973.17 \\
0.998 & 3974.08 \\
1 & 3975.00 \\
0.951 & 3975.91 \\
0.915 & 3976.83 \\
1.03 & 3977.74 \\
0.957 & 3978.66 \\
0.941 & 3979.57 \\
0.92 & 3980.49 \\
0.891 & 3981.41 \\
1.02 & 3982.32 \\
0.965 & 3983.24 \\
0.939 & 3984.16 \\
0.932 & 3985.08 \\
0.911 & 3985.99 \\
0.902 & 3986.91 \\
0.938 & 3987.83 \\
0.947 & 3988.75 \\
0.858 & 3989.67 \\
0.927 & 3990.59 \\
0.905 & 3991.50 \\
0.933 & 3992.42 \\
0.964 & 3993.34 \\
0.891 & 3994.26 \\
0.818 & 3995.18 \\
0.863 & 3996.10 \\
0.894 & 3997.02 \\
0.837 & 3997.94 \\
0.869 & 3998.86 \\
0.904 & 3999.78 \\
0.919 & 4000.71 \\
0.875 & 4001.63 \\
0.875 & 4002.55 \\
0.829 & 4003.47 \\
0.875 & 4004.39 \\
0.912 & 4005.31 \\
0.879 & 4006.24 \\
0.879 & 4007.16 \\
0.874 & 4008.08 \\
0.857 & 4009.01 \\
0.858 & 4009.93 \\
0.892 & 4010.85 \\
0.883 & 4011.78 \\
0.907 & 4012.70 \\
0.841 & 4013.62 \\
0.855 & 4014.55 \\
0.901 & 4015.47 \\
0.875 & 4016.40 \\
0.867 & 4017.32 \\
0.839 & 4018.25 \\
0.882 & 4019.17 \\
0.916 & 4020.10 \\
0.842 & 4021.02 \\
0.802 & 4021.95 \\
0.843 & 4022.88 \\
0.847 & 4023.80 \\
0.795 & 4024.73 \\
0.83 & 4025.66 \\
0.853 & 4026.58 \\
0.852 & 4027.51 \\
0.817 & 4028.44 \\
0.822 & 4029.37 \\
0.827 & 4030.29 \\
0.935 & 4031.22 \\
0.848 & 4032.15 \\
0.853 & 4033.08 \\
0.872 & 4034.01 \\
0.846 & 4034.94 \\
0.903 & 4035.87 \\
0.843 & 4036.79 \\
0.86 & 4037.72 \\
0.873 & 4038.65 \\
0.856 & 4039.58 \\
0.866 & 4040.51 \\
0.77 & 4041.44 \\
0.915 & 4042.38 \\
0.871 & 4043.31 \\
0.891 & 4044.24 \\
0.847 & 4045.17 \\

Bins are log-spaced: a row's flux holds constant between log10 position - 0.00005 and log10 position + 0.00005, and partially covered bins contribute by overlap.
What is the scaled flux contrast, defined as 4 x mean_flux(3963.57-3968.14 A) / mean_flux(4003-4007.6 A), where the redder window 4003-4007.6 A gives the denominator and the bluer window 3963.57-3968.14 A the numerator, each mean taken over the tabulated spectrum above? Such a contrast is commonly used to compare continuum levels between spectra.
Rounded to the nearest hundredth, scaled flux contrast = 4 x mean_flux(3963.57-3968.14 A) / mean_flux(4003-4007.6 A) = 4.30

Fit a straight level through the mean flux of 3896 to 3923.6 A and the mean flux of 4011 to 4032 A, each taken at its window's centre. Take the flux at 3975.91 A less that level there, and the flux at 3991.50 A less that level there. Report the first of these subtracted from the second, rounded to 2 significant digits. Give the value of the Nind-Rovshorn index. -0.032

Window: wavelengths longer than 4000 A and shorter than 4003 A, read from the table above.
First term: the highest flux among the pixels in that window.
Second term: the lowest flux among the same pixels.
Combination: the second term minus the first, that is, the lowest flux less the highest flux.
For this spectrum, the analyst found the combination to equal -0.044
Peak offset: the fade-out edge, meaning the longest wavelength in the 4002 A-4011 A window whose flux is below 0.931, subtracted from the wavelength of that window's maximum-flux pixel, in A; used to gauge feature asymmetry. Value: -5.5 A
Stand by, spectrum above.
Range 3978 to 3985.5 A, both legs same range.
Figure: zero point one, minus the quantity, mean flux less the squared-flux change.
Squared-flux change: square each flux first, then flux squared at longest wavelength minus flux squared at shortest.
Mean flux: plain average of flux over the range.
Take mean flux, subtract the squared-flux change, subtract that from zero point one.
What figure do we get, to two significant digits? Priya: -0.89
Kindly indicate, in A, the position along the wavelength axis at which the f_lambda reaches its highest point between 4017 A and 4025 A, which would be 4020.10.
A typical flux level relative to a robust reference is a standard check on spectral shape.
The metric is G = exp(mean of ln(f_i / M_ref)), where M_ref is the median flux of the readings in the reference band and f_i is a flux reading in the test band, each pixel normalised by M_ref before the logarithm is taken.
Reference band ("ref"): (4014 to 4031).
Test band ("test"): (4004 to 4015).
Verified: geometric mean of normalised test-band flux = 1.04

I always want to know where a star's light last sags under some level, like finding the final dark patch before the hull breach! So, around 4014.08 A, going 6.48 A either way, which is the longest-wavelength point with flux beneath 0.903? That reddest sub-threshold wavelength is 4019.17 A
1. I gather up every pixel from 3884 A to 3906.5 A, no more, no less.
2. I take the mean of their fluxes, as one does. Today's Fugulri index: 0.997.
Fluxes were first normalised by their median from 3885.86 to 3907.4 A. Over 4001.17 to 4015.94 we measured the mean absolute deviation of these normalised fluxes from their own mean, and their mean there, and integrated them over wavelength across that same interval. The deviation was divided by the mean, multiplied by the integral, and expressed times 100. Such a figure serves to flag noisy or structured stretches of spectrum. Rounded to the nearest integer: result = 25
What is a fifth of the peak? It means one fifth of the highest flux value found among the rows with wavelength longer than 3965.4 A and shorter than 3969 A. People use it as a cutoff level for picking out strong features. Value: 0.190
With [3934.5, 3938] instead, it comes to 0.202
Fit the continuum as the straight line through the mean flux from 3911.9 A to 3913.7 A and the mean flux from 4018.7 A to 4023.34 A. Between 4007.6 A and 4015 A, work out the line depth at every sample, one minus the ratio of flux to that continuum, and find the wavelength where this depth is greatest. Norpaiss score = 4013.62 A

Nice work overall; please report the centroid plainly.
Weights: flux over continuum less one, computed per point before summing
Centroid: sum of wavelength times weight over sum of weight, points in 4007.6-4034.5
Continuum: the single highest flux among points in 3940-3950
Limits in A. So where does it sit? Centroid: 4021.6 A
